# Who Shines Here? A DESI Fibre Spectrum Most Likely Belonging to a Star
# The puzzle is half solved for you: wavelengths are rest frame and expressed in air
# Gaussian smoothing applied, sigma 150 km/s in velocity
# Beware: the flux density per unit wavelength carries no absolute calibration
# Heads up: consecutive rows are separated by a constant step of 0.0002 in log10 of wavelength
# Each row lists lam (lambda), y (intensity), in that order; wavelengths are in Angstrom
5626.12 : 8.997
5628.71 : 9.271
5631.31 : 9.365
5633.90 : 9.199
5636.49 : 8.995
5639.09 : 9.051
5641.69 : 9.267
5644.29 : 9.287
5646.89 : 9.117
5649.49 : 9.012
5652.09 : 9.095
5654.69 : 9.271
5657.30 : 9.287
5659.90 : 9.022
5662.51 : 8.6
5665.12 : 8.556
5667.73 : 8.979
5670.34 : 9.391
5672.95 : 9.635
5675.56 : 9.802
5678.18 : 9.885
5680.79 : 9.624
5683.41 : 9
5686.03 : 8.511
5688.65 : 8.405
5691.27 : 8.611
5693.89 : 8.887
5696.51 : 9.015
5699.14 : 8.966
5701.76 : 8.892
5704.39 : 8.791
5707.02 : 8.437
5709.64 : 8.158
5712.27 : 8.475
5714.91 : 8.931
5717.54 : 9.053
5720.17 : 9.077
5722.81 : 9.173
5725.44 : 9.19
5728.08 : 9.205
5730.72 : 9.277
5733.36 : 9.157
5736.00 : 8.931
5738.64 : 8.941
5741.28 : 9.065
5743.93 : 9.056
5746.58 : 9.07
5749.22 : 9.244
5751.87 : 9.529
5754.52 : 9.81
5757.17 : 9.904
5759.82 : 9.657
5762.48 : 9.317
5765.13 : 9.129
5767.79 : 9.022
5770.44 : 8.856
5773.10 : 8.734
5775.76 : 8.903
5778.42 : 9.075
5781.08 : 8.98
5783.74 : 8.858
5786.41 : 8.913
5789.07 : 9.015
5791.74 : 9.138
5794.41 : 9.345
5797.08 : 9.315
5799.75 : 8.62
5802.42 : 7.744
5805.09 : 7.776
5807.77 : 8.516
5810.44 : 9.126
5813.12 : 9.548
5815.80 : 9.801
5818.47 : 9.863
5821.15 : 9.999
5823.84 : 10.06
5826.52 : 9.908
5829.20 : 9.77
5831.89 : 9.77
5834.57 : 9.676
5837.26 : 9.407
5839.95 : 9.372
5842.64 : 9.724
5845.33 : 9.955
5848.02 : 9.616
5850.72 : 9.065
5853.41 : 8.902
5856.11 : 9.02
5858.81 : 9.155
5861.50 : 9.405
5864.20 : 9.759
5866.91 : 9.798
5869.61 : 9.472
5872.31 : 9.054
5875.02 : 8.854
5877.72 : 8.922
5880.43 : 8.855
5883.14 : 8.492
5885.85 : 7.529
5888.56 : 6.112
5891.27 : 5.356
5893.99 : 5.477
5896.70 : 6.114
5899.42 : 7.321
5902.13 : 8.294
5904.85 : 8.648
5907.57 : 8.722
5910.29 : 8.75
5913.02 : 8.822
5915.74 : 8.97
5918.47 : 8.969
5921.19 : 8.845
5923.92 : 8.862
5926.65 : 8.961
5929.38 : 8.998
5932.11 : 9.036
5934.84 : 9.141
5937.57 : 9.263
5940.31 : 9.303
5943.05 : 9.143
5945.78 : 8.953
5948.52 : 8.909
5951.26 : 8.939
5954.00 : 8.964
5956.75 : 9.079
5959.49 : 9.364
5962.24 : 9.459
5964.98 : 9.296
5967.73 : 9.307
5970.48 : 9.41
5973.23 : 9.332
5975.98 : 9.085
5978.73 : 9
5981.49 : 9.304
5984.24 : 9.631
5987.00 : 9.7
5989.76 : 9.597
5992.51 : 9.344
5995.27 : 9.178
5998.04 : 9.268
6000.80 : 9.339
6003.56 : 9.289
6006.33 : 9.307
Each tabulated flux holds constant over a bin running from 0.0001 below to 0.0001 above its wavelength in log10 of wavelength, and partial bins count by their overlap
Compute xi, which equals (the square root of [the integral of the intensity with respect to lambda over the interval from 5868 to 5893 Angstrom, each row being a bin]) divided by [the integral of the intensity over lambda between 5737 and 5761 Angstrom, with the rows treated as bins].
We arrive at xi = 0.063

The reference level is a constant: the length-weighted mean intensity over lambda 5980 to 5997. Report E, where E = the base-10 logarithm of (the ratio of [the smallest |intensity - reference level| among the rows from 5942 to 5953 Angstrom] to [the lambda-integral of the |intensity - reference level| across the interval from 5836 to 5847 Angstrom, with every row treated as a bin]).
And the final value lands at -0.9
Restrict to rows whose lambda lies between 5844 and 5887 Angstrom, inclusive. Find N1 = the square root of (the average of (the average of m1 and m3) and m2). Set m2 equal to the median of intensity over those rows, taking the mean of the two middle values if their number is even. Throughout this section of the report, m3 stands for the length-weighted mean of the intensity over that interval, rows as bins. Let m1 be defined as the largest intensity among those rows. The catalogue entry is 3.049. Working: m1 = 9.955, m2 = 9.06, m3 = 9.12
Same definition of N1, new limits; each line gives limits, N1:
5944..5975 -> 3.051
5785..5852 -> 3.090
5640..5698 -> 3.046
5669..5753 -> 3.043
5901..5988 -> 3.034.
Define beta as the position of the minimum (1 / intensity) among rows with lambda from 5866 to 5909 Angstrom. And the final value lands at 5866.91 Angstrom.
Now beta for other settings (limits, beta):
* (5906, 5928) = 5915.74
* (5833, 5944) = 5845.33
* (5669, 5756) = 5678.18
